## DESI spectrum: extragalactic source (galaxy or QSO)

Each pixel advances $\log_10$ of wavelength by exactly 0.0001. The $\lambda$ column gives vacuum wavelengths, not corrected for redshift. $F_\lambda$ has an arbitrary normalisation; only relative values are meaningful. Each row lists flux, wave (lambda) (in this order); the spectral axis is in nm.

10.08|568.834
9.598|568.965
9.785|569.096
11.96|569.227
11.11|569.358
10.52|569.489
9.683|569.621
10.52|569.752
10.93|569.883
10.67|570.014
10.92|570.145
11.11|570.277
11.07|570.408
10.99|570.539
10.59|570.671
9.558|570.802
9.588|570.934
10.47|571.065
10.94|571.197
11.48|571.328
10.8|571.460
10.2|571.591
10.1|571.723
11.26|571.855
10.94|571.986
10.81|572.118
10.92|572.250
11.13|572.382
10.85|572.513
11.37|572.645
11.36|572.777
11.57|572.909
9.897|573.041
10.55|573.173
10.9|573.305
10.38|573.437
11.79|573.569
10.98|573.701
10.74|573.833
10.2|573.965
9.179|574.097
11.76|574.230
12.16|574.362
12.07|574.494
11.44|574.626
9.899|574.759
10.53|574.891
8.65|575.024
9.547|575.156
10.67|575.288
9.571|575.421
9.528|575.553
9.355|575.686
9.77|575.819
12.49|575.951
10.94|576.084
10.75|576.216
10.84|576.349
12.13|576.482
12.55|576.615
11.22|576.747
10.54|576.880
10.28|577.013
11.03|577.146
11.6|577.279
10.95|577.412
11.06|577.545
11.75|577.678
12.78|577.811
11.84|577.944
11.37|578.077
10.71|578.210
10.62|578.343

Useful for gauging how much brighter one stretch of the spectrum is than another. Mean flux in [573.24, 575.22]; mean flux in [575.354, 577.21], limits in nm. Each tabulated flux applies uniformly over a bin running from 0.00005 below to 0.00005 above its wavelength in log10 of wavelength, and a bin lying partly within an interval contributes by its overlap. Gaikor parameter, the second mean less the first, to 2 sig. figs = 0.10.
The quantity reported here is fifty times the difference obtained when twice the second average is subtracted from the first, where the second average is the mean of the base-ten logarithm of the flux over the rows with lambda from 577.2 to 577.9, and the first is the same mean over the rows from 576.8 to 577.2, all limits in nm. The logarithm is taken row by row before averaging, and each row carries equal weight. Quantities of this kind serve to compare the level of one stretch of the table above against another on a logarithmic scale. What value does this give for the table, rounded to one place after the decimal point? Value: -55.2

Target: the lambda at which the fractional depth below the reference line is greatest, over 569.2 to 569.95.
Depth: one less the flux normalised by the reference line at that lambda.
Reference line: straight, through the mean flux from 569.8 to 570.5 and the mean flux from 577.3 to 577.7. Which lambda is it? 569.621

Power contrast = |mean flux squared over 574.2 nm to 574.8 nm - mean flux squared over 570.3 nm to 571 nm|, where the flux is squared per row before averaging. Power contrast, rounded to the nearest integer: 24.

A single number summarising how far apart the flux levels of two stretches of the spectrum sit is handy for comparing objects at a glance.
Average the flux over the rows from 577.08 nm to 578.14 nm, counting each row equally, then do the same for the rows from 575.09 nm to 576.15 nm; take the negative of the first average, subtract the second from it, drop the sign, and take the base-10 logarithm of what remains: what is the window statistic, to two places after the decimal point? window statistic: 1.34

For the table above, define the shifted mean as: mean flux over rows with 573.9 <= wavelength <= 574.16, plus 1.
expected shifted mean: 10.7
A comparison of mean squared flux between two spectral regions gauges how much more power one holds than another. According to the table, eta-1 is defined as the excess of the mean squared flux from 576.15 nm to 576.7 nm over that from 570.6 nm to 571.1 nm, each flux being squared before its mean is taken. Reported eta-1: 33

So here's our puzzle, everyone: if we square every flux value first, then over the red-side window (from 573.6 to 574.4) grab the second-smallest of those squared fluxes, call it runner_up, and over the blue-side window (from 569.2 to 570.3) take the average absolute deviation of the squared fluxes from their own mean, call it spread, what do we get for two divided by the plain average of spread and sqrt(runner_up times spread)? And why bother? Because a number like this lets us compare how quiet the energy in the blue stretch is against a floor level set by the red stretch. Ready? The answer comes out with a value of 0.10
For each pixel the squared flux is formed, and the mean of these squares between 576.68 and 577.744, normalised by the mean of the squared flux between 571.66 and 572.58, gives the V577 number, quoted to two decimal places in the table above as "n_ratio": 1.04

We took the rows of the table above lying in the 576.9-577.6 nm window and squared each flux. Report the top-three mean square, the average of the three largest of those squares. 126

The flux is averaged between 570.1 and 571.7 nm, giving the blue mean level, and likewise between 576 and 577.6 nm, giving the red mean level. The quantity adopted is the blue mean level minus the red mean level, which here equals -0.5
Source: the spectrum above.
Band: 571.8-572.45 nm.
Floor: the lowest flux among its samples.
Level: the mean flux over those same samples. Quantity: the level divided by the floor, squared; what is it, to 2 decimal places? 1.04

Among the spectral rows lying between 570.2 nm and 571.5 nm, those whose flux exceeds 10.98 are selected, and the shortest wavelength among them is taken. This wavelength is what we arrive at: 570.277 nm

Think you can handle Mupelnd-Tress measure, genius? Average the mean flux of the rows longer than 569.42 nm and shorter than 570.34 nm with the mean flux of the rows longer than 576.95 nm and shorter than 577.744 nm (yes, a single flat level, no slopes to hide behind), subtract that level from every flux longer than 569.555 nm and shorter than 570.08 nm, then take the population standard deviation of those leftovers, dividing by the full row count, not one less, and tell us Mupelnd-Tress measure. 0.47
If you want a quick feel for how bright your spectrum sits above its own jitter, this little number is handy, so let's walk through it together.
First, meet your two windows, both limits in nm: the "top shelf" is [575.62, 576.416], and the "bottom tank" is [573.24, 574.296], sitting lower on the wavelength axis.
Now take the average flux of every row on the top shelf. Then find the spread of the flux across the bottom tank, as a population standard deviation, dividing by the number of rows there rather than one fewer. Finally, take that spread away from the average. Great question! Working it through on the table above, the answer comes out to 9.9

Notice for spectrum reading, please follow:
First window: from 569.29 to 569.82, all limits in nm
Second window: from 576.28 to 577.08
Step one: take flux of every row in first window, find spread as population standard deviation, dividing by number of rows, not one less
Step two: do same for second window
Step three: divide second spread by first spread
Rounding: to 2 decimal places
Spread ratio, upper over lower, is 1.62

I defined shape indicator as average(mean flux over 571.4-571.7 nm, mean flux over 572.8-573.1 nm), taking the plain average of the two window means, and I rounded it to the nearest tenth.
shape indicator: 10.6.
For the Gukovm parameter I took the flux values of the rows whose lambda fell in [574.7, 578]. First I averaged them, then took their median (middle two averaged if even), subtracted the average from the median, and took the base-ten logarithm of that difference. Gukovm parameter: -1.53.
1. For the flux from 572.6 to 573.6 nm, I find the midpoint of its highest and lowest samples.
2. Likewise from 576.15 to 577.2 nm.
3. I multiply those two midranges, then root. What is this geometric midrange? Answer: 11.1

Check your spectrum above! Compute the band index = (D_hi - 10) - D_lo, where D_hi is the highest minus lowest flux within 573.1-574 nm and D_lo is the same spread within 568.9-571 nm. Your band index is -10.8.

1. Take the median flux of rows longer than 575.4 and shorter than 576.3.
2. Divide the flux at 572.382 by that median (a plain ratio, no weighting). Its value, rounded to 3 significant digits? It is 1.14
